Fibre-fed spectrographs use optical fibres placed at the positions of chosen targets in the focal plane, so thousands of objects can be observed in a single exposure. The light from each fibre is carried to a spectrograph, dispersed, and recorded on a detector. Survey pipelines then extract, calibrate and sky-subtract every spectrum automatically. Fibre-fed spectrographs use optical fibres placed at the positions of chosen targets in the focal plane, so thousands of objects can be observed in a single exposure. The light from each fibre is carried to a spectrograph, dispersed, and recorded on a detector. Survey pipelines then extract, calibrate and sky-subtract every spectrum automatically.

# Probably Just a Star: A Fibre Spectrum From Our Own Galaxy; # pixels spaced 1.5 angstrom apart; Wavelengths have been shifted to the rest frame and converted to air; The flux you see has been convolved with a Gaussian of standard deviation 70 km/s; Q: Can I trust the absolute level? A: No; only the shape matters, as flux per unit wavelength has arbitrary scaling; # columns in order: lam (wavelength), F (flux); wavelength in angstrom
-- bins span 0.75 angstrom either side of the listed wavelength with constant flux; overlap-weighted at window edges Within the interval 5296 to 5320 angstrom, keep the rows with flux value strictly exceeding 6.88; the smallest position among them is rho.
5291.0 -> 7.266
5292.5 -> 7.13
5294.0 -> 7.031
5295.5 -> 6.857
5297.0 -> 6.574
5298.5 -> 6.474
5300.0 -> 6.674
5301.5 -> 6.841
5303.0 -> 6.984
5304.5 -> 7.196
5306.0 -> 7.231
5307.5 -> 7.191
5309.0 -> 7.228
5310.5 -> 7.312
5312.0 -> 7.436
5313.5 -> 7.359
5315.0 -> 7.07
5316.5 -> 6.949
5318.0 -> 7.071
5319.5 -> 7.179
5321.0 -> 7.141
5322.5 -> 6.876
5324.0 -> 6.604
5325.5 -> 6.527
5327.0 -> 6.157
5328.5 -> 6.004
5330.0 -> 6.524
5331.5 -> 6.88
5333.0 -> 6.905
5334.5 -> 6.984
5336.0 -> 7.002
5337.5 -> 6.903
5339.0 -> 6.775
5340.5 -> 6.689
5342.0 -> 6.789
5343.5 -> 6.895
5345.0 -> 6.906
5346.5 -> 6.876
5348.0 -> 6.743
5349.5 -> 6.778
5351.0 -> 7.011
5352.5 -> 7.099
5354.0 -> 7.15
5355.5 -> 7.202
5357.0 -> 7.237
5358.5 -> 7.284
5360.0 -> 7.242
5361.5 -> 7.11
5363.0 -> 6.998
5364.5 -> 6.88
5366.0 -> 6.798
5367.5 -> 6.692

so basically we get 5303.0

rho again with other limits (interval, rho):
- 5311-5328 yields 5312.0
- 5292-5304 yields 5292.5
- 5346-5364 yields 5351.0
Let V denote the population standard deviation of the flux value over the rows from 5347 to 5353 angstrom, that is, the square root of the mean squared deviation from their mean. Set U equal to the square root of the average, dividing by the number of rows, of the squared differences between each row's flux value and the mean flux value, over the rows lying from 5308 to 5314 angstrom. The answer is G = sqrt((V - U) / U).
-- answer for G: 1.0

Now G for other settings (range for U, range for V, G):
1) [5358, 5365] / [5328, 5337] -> 1.2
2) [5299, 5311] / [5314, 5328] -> 0.7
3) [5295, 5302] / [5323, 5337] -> 1.1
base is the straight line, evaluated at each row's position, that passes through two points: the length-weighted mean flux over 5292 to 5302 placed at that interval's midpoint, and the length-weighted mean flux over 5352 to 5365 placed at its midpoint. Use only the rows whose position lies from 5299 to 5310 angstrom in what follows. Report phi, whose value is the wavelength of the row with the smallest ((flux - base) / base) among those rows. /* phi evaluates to 5300.0 angstrom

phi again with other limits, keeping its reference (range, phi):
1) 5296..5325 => 5324.0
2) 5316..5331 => 5328.5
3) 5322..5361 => 5328.5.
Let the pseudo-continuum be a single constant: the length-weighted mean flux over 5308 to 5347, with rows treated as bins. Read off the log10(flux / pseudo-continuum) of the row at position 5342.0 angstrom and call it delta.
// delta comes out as -0.006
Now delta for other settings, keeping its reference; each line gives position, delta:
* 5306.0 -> 0.021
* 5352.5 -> 0.013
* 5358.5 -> 0.024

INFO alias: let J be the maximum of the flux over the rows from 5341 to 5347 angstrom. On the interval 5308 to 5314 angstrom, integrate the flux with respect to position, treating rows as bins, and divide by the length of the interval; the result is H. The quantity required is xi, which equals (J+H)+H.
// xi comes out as 21.56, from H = 7.33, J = 6.906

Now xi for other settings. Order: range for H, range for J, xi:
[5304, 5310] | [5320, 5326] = 21.57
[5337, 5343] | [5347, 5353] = 20.68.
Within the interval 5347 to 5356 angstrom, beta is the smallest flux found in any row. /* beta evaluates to 6.743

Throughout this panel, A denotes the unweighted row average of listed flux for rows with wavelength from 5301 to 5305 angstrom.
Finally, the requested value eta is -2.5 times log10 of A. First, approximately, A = 7.01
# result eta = -2.11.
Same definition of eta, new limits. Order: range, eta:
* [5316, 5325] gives -2.11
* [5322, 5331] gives -2.02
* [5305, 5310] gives -2.15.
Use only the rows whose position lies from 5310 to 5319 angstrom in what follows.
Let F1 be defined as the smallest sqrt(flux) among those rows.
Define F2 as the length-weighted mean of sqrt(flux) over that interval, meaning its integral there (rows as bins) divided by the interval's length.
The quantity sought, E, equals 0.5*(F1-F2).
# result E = -0.023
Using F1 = 2.64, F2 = 2.68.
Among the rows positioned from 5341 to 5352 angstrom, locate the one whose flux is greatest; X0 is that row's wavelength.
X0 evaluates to 5351.0 angstrom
